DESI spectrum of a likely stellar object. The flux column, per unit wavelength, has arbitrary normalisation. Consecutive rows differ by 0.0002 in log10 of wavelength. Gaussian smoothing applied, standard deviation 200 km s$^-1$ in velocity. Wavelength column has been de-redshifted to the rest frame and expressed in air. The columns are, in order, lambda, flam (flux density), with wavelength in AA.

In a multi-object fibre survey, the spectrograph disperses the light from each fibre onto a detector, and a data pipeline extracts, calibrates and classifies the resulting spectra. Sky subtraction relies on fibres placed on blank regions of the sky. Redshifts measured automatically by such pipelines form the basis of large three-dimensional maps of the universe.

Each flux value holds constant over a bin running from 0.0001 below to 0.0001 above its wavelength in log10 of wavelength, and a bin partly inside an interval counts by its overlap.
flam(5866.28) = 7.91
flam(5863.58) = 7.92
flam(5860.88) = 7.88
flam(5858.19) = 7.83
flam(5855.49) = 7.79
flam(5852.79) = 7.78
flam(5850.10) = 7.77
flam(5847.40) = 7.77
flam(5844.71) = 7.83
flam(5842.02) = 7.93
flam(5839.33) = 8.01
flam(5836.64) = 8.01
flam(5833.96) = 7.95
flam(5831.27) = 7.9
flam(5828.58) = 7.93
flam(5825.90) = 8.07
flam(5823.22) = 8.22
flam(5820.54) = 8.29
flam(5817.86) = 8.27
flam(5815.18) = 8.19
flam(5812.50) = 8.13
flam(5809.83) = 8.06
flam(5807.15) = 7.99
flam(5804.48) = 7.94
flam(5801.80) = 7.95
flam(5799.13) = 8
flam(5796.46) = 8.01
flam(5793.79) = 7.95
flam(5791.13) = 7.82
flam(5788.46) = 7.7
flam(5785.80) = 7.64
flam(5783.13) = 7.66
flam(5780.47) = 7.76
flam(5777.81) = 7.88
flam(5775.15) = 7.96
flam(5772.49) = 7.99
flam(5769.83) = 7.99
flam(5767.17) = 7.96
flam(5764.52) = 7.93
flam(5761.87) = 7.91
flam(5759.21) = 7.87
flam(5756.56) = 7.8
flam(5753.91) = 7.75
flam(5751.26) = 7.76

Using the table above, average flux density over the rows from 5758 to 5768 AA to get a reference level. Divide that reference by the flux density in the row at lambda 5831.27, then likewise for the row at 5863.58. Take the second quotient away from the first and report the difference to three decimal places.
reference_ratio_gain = 0.003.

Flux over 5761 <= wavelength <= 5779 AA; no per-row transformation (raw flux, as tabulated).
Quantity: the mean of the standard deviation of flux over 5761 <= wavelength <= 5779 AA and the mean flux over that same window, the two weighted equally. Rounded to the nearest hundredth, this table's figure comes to 3.99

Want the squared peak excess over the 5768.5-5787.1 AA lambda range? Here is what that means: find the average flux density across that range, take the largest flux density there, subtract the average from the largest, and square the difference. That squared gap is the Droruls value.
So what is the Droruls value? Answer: 0.023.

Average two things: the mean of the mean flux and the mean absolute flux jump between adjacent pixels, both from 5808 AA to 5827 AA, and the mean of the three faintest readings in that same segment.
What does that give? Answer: 6.11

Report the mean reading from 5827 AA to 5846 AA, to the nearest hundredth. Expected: 7.94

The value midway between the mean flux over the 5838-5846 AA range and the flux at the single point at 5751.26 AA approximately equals 7.84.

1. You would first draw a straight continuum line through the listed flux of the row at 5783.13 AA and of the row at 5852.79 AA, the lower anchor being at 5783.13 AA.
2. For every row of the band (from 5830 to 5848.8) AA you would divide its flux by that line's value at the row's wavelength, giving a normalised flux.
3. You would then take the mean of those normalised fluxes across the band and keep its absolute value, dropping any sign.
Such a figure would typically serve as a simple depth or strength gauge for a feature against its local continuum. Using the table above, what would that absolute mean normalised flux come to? 1.02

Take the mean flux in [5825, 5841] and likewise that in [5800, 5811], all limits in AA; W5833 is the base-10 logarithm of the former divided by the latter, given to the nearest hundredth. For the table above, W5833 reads 0.00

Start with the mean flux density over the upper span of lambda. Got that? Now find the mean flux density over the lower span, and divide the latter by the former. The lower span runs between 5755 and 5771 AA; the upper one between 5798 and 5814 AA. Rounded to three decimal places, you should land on 0.987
